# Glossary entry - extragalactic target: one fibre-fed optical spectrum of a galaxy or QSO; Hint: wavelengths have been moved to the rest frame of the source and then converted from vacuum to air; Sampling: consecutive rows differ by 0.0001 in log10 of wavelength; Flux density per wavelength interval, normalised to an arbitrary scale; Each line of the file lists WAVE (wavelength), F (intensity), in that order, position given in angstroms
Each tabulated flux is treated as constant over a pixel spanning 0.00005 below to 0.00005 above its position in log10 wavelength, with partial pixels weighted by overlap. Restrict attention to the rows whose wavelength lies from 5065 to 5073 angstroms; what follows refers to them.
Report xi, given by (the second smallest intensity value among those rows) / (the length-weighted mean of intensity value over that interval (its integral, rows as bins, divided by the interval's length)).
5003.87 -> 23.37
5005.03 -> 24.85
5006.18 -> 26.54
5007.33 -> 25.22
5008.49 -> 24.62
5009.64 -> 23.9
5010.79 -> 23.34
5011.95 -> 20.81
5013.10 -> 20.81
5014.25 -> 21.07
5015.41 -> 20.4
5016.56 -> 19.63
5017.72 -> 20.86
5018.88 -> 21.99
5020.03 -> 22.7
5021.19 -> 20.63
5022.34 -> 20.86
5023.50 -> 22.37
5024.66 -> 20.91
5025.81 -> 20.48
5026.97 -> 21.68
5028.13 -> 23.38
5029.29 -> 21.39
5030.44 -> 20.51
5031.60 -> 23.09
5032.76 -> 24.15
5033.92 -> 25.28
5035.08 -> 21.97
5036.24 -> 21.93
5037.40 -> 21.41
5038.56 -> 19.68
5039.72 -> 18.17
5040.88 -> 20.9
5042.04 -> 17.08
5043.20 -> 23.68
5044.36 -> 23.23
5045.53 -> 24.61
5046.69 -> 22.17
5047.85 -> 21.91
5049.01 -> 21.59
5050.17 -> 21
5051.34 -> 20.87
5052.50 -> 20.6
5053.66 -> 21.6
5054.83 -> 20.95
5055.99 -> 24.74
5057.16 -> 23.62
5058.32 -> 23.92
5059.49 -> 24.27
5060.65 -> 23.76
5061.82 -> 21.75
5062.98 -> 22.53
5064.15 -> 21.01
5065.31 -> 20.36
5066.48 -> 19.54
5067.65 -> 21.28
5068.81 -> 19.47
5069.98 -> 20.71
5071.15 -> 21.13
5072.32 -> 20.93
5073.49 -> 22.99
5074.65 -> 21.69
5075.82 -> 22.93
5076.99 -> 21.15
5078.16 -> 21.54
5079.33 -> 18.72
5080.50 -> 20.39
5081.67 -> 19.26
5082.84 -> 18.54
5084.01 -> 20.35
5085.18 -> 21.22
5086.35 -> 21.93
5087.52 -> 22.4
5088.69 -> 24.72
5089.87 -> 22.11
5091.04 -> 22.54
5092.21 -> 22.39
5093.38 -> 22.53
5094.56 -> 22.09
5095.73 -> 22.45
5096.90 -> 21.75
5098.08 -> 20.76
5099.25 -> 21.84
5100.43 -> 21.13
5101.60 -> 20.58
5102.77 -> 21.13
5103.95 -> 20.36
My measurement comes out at 0.95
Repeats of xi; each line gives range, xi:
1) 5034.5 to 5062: 0.83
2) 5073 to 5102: 0.87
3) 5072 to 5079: 0.97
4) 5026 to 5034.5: 0.94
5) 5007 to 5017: 0.92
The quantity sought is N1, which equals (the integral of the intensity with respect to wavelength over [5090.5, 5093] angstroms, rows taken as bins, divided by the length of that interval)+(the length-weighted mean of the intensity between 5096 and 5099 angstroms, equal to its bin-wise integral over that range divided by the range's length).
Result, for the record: 44.0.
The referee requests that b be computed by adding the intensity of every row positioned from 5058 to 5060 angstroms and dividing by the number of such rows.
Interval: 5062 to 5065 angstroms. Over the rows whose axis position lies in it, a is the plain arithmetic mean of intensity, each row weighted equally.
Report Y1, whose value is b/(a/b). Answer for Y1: 27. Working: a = 21.8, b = 24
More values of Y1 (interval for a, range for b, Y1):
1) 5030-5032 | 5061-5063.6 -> 22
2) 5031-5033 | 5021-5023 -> 18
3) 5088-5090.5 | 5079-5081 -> 16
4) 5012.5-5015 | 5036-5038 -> 22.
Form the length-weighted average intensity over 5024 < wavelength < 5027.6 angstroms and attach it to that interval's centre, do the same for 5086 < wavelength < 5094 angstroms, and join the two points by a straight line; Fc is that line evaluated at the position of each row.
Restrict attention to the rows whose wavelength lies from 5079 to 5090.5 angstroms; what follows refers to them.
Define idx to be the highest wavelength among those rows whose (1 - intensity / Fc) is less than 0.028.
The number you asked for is 5089.87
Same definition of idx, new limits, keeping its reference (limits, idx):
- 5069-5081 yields 5075.82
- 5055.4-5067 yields 5062.98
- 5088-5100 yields 5095.73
